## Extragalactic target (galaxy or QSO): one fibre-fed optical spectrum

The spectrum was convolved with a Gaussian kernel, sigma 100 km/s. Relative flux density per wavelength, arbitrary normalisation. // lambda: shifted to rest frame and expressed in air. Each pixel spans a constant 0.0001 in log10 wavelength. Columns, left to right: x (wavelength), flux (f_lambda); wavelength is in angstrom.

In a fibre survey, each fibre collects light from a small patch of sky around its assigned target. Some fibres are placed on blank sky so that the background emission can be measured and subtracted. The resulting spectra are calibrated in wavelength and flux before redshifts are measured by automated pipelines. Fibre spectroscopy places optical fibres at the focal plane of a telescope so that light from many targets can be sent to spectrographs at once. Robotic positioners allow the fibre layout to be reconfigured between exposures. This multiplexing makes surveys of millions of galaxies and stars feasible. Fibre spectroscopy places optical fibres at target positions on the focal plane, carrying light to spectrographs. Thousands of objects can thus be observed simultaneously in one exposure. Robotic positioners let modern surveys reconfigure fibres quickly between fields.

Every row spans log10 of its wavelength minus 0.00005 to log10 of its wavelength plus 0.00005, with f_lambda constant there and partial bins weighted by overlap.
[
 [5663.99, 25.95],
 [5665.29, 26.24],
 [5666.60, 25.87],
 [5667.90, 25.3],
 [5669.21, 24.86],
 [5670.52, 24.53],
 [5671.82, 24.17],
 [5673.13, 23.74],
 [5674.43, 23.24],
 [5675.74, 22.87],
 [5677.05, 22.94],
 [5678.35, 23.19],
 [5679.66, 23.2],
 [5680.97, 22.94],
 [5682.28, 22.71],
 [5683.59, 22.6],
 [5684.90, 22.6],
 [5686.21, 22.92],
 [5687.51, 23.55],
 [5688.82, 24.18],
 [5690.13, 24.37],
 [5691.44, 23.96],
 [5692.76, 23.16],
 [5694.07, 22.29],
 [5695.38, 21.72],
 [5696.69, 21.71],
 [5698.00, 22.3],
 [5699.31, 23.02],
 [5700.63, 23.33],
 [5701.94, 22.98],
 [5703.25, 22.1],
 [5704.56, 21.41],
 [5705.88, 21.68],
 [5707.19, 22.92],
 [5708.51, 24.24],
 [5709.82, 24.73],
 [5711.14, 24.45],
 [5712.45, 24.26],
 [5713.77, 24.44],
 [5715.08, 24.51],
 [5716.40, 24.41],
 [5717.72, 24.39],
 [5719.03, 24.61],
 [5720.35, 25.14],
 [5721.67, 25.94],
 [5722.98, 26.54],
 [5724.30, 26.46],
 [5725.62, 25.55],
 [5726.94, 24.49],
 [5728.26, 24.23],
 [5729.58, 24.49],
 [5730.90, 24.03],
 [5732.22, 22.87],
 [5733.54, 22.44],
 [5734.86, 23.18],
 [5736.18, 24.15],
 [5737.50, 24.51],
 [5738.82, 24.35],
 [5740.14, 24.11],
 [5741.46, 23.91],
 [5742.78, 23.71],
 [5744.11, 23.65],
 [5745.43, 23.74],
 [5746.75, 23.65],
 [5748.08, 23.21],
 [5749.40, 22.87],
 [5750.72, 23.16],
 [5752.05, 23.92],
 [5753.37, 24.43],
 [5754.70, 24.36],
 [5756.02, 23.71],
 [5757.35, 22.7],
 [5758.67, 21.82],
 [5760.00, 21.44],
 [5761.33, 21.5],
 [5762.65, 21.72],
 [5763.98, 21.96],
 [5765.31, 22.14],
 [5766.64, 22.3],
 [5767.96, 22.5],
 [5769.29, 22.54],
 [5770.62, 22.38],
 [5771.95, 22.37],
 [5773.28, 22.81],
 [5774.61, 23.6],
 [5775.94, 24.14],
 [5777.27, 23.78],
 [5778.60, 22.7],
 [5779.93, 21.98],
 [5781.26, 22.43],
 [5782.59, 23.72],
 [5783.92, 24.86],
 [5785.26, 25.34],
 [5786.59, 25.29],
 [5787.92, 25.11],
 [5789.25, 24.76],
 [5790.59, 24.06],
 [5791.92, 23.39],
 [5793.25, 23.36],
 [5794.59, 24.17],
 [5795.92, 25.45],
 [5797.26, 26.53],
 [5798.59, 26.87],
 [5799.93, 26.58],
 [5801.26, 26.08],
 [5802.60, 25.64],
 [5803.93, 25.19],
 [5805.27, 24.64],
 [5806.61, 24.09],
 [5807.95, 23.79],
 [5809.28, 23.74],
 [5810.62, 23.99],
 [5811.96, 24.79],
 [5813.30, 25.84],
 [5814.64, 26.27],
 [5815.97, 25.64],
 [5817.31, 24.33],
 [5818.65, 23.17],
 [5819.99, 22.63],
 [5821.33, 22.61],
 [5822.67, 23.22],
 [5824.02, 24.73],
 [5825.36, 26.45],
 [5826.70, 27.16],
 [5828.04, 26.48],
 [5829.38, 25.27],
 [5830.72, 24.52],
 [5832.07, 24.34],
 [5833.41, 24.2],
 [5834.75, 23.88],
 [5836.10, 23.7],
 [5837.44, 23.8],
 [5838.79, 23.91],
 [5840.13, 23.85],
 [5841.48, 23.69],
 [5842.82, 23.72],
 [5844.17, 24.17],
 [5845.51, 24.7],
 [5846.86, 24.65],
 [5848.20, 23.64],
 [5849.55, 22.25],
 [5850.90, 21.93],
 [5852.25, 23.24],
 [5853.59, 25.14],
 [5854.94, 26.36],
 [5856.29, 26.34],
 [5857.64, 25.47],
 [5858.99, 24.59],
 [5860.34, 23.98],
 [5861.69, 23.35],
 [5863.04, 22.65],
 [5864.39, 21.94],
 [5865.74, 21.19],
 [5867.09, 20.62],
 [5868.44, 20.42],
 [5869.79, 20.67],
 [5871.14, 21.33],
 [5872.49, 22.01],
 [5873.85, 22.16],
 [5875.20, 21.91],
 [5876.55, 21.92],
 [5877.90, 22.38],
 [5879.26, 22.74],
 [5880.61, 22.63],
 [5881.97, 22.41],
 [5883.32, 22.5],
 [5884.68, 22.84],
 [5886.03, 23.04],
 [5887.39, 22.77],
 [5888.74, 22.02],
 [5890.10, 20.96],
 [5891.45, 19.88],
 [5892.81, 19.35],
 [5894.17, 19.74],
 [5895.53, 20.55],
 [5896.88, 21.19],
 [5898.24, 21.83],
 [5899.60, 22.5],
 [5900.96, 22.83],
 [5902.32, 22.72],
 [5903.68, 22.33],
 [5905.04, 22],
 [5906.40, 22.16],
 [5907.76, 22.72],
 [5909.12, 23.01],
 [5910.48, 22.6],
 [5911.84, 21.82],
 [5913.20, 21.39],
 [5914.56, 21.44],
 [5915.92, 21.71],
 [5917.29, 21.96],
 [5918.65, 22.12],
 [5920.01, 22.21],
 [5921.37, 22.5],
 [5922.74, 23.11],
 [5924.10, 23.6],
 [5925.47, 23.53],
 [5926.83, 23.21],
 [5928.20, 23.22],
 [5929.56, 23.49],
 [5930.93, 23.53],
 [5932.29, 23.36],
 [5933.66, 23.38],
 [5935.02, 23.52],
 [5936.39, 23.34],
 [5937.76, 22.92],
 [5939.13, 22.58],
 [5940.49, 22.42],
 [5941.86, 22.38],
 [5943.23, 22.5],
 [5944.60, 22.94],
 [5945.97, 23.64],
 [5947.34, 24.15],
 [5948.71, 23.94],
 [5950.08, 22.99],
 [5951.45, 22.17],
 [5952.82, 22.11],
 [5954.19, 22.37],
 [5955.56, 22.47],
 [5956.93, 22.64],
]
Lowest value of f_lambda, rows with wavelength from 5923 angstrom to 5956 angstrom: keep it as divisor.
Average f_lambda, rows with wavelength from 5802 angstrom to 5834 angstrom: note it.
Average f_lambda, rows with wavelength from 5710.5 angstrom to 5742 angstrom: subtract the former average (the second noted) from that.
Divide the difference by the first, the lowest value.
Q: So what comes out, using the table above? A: -0.010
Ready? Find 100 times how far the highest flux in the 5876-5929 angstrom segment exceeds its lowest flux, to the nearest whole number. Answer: 425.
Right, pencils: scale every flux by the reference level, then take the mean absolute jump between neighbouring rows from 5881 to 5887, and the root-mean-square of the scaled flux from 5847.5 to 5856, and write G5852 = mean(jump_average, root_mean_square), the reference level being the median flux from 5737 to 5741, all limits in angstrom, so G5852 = 0.49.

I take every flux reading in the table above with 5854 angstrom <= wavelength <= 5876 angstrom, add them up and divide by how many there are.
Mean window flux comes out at 22.8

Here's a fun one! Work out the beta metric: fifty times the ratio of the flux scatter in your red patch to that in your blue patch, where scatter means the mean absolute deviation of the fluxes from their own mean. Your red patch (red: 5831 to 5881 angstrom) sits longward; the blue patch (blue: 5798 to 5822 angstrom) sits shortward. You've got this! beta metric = 56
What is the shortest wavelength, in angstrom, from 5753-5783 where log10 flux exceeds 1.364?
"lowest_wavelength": 5753.37 angstrom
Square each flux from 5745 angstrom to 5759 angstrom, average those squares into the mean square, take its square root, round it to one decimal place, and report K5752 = 23.4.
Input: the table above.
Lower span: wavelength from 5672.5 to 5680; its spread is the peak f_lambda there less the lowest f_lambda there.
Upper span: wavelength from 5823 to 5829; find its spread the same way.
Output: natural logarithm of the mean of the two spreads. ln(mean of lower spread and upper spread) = 0.50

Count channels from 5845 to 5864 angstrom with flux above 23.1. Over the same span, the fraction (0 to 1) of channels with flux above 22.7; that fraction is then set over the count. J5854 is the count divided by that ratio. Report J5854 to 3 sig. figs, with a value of 154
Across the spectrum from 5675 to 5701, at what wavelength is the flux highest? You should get 5690.13 angstrom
